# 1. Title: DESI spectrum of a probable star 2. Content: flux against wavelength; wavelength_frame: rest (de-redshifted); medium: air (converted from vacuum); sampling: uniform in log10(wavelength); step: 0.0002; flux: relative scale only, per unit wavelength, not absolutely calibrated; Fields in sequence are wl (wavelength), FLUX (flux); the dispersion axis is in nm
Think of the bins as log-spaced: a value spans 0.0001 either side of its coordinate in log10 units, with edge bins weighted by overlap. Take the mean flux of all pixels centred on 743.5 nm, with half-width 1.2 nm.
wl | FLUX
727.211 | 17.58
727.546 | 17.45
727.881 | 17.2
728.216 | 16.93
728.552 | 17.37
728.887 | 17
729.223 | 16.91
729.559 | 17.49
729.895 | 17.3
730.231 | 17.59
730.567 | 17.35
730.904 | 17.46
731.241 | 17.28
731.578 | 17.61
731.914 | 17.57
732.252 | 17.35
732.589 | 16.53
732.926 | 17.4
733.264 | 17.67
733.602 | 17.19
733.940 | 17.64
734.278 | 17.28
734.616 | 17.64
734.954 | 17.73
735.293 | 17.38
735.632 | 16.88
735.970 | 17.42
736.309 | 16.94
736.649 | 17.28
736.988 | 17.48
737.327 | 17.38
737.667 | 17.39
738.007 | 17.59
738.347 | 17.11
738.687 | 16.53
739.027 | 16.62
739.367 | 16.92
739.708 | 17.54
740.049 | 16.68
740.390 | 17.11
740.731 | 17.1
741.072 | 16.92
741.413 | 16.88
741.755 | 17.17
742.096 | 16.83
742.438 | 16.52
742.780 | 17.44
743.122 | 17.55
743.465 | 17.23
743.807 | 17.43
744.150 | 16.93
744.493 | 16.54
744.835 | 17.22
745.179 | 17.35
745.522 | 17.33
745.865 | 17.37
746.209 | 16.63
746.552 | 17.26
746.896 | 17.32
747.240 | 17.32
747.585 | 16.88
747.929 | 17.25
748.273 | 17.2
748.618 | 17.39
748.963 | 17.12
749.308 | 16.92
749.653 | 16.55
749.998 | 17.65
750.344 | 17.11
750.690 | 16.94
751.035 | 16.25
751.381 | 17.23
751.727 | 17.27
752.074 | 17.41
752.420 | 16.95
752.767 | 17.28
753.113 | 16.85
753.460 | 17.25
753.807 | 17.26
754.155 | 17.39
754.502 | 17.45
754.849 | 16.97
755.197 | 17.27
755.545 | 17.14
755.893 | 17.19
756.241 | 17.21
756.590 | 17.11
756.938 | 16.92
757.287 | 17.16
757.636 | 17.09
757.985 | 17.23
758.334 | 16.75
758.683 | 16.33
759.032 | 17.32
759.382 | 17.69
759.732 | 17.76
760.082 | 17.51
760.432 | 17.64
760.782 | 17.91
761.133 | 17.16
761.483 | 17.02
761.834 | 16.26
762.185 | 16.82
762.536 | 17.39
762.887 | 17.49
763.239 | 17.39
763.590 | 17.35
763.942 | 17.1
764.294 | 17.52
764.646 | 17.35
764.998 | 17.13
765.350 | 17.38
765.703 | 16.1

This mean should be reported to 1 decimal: 17.1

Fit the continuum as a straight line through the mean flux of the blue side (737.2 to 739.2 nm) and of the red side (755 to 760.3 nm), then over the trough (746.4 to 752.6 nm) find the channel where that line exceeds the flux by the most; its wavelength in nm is 751.035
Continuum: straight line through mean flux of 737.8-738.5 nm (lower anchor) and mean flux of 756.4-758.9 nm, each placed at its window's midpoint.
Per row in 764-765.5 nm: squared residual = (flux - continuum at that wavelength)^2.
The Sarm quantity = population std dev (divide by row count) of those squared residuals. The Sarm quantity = 0.14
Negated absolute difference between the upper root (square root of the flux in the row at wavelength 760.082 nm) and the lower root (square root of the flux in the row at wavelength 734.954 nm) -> -0.026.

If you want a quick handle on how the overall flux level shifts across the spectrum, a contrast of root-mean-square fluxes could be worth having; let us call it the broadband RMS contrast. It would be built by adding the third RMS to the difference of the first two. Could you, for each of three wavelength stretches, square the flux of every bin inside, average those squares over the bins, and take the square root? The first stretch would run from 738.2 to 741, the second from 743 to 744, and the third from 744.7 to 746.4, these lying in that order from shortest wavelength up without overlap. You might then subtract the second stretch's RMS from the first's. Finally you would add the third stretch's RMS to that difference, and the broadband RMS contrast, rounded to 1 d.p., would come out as 16.7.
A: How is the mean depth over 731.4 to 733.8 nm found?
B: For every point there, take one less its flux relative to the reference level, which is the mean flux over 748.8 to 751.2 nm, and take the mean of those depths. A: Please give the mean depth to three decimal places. -0.023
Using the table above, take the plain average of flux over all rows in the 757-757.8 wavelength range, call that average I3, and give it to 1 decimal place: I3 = 17.1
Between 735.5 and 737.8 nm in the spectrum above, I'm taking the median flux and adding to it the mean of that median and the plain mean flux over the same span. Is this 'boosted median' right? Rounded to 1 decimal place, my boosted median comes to 34.7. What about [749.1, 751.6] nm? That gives 33.9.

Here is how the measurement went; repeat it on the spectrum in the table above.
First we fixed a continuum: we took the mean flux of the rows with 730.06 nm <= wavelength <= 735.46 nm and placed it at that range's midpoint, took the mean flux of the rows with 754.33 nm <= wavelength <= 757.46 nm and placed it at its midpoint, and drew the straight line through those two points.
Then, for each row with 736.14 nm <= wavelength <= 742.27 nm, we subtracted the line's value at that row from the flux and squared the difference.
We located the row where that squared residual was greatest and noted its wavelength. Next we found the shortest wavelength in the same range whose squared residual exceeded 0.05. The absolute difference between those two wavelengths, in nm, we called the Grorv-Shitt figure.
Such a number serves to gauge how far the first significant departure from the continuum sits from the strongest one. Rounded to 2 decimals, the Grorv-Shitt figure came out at 2.38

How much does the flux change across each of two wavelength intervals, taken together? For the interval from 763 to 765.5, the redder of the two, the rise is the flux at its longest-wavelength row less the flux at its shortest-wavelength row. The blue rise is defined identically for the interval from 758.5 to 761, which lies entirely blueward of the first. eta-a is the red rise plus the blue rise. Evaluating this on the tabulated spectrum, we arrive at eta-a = 1.6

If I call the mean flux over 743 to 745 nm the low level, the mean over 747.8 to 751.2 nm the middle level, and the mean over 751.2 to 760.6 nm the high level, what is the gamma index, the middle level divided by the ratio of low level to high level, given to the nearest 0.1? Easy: 17.1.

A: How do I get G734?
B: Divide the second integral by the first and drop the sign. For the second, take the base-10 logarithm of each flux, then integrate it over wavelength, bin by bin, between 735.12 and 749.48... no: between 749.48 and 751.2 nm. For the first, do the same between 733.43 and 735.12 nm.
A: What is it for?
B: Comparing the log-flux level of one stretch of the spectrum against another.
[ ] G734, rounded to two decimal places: 1.01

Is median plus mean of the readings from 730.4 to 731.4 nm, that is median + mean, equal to 34.7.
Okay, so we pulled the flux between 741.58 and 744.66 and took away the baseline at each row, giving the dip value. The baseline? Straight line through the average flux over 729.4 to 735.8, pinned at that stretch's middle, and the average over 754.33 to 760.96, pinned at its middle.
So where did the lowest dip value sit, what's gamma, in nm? 742.438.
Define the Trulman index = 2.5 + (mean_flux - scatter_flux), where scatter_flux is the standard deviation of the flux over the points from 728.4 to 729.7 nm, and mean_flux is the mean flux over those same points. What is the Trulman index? 19.4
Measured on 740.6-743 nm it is 19.2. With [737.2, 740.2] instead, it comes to 19.2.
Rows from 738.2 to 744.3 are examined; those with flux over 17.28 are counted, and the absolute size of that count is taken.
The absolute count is 4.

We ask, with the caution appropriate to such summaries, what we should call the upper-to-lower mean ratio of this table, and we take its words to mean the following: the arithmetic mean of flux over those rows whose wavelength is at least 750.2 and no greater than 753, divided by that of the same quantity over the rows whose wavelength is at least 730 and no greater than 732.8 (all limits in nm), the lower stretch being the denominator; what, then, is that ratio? 0.98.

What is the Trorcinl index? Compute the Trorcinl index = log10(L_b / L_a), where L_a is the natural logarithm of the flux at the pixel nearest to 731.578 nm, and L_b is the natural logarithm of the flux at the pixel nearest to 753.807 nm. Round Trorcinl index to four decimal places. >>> -0.0031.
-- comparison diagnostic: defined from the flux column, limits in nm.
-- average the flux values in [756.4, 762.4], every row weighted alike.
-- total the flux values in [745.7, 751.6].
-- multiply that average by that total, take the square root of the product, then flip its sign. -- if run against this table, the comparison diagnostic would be -70.6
